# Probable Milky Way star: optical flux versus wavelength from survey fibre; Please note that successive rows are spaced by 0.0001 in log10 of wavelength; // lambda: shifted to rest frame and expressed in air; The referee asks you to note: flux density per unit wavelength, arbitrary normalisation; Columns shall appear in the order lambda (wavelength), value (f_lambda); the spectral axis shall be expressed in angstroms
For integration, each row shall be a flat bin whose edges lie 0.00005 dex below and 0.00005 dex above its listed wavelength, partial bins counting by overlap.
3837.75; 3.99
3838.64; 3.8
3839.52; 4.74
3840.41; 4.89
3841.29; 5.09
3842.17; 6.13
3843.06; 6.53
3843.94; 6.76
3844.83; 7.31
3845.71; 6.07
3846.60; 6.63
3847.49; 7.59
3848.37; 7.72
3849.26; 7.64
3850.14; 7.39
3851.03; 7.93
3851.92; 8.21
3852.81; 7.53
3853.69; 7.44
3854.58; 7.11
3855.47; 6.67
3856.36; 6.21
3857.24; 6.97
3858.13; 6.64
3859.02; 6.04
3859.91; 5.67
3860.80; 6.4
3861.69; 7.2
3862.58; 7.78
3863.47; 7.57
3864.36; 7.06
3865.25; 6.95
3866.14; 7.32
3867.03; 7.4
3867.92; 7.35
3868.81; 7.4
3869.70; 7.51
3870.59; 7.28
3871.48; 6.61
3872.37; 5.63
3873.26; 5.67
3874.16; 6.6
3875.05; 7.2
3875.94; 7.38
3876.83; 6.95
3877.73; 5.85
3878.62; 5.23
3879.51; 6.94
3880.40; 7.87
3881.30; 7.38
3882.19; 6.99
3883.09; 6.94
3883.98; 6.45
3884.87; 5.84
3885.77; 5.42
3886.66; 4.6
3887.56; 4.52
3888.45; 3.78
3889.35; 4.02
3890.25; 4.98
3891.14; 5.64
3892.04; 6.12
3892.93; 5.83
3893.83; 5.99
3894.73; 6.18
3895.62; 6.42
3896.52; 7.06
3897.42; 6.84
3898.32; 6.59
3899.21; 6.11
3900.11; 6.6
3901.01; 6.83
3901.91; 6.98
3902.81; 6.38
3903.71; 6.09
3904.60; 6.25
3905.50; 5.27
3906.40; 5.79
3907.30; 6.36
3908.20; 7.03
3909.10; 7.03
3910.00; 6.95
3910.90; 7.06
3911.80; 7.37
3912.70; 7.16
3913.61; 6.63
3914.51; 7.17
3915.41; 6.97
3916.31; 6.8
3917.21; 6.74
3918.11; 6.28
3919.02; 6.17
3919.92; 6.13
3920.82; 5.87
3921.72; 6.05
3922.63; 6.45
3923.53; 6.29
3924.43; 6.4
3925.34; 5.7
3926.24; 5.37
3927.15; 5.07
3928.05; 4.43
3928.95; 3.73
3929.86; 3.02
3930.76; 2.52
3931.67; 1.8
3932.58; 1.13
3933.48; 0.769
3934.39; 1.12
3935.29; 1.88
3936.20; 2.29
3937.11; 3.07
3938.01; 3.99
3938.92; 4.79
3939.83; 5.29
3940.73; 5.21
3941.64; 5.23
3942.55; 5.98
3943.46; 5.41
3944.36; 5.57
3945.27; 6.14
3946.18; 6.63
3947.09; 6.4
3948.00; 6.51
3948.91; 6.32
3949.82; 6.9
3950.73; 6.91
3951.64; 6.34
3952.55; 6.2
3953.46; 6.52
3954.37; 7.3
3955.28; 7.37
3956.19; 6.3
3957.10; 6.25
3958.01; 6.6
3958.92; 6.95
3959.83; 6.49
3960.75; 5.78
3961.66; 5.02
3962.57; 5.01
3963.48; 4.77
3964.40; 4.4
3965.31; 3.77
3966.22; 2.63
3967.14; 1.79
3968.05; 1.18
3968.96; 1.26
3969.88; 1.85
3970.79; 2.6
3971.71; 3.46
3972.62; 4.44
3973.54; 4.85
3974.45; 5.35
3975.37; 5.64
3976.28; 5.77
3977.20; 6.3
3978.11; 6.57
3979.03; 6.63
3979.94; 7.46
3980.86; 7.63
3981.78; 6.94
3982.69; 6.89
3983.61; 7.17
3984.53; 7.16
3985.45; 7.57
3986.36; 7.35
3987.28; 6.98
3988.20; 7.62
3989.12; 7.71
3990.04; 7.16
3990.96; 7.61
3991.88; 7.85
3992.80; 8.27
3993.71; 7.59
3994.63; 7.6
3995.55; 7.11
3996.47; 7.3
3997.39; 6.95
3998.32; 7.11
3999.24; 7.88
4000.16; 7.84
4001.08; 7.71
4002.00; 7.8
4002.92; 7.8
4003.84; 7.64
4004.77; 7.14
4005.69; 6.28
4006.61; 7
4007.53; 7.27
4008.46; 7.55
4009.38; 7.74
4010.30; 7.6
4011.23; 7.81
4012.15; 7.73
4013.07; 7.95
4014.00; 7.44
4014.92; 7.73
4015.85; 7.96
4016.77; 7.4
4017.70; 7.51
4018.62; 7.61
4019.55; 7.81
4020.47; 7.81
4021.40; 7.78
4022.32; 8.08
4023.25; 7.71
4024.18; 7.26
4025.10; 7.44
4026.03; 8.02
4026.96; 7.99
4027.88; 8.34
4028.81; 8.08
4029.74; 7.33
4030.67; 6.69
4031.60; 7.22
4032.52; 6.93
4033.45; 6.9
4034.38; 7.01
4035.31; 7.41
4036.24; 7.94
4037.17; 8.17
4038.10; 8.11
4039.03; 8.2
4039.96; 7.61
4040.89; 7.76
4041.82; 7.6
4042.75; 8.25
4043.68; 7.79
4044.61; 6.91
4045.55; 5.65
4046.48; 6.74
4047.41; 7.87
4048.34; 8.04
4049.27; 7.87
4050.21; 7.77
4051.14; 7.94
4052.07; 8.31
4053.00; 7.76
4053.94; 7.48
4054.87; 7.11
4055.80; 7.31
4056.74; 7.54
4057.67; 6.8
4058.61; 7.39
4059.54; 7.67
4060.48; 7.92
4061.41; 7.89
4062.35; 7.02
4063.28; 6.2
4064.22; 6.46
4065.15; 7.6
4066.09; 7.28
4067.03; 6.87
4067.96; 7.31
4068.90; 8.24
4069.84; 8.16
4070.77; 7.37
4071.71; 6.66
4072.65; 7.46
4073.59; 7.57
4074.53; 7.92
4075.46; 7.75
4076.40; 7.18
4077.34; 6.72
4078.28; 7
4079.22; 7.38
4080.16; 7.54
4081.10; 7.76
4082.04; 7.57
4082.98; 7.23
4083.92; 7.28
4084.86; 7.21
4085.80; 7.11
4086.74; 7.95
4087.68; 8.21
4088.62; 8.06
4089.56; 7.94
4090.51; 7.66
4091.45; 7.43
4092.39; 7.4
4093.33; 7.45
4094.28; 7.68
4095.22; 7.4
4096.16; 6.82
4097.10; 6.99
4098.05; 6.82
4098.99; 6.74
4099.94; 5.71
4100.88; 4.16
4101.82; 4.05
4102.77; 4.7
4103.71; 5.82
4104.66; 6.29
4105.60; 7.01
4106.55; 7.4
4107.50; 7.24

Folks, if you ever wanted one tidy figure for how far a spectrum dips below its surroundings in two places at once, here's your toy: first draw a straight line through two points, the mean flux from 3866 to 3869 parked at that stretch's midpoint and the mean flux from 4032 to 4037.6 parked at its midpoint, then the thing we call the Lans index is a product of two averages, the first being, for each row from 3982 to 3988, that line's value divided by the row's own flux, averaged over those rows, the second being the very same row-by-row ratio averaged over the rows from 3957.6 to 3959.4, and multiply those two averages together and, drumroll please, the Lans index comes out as 1.12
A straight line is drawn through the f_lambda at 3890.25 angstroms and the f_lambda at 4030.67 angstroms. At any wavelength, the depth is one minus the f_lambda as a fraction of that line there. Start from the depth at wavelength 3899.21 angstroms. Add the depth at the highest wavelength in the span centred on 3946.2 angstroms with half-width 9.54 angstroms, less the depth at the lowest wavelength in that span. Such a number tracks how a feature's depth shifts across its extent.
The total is -0.9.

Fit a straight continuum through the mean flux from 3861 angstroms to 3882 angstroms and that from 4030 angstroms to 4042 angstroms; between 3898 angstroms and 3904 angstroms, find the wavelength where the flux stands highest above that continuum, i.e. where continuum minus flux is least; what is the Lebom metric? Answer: 3901.91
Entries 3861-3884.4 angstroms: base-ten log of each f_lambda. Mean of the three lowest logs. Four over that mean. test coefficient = 5.40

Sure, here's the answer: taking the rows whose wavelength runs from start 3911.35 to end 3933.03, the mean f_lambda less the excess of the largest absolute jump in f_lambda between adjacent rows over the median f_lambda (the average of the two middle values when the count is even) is 10.9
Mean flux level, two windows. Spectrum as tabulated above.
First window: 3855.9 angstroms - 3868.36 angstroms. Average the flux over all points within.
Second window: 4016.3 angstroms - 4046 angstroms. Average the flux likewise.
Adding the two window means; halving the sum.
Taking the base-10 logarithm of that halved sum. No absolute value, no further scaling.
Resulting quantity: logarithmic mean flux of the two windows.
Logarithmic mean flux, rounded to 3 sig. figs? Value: 0.859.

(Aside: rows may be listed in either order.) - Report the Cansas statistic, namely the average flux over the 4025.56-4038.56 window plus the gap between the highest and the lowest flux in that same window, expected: 9.2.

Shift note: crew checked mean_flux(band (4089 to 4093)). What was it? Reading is 7.6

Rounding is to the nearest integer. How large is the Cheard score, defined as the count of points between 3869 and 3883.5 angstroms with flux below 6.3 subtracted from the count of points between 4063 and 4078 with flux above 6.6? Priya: 10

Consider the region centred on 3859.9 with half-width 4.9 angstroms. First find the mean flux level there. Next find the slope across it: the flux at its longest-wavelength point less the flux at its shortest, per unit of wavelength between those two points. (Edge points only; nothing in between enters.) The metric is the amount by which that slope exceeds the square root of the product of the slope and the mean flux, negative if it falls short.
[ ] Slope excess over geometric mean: -0.50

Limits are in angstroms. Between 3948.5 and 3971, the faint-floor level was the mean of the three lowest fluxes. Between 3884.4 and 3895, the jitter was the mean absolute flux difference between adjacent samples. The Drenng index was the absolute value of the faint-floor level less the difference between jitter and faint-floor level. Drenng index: 2.4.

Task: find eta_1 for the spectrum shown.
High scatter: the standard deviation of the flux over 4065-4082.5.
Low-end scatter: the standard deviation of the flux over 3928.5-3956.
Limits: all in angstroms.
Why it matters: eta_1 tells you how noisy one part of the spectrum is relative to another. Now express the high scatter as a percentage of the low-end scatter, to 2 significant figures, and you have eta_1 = 21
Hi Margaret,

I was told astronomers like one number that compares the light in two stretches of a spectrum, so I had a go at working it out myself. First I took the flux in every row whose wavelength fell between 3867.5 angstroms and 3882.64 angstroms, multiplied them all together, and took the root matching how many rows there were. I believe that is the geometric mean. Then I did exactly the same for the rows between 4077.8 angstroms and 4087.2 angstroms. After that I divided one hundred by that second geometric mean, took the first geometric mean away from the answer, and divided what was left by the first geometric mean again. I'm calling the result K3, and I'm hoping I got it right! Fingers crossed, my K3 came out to 1.0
